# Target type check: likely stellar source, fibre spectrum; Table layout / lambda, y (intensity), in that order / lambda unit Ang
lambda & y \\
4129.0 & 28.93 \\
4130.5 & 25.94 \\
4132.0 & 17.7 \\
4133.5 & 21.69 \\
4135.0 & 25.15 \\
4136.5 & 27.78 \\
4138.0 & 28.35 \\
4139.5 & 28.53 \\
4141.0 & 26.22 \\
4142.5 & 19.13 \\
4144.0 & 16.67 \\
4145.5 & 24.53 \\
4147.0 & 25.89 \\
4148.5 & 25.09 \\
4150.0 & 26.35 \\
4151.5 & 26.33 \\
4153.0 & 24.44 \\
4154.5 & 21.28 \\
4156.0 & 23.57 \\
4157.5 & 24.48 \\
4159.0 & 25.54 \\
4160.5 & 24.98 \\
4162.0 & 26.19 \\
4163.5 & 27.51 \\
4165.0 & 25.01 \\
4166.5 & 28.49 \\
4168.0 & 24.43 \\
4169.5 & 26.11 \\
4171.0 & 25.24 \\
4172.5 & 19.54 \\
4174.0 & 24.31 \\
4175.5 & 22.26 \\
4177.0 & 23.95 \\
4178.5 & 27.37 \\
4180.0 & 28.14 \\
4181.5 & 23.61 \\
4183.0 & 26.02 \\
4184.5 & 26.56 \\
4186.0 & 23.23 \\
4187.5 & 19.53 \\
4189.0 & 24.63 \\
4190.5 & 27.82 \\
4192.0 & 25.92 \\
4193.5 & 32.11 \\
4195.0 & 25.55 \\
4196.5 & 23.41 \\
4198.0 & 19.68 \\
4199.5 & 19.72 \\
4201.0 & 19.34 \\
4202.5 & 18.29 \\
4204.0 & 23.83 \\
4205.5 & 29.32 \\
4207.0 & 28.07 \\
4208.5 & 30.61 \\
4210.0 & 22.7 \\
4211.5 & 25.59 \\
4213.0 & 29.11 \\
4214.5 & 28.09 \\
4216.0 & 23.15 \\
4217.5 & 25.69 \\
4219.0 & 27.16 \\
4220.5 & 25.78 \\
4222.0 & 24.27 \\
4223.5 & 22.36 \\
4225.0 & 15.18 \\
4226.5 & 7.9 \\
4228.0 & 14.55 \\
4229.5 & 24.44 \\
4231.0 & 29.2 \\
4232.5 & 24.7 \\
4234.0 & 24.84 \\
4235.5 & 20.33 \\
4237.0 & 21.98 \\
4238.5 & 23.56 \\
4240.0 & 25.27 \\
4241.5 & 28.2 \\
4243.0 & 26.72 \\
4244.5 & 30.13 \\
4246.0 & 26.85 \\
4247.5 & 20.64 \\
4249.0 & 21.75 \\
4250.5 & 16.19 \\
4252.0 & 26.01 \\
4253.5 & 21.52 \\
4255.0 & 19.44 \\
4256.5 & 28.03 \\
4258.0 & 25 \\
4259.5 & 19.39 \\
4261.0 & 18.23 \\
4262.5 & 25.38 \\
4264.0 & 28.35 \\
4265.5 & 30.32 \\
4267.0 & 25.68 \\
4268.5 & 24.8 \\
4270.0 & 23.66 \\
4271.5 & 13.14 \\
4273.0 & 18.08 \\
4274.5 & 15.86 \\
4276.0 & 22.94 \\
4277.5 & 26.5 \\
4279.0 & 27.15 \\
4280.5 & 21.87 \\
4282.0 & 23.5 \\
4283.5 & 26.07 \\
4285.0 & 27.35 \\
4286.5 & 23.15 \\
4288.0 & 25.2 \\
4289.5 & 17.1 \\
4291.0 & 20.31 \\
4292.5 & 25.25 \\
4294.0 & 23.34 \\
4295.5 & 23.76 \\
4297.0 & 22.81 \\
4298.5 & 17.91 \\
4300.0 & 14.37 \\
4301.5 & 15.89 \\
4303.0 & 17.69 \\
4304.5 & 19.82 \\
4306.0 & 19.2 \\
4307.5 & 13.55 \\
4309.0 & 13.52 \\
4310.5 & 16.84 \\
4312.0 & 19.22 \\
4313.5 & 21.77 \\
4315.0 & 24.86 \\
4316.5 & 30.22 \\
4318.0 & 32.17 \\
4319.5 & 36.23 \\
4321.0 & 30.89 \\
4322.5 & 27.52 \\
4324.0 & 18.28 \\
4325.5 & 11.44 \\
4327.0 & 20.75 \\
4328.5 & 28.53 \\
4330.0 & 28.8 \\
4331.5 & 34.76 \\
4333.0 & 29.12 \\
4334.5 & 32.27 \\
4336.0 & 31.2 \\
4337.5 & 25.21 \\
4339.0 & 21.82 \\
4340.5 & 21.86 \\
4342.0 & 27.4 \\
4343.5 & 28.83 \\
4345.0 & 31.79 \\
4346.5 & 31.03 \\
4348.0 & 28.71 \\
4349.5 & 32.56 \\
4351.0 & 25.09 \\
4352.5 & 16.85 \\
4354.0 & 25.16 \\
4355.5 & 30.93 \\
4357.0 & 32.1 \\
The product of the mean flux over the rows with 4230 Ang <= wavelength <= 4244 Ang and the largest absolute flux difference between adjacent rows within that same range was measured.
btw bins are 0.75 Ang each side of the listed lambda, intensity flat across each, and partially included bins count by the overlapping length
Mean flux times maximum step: 113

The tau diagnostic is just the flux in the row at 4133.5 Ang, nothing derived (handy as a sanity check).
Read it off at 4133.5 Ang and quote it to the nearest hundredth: 21.69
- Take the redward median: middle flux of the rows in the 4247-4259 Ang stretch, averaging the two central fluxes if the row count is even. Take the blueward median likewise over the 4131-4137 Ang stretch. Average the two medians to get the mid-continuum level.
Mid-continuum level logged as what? 22.5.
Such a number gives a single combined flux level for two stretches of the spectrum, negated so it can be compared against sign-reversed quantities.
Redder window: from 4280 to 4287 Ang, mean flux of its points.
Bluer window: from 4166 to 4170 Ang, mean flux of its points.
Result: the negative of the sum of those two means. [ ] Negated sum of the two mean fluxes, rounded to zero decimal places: -51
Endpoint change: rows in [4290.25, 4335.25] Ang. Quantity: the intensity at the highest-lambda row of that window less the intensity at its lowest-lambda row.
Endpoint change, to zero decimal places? 12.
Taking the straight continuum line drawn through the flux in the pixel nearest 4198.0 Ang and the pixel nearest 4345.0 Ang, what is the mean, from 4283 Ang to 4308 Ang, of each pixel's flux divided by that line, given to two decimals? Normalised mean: 0.75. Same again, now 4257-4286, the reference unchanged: 0.91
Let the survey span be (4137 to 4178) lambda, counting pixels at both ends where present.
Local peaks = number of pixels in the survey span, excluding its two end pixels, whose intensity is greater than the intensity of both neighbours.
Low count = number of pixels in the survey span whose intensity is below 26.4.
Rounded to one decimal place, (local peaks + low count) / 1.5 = 20.7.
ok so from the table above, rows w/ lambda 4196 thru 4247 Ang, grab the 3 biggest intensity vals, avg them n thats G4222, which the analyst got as 30.0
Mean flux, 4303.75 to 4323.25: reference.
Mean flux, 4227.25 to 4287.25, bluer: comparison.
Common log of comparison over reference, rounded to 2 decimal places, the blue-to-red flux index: 0.00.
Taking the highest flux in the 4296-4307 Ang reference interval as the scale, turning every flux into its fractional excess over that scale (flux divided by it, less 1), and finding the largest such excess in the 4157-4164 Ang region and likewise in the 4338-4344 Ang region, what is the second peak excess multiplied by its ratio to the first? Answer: 0.34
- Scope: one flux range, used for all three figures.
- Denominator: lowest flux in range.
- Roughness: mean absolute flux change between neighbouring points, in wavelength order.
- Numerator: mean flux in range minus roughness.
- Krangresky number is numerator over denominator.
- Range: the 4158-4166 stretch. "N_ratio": 0.98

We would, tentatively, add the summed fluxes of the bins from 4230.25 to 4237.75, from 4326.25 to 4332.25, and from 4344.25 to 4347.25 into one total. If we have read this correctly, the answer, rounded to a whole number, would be 297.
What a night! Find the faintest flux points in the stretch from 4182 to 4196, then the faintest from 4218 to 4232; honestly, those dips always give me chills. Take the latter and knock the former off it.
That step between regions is -12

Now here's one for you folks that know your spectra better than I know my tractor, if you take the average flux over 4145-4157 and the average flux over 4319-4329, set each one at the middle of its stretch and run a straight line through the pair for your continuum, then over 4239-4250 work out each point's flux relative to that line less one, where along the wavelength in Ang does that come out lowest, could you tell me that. 4247.5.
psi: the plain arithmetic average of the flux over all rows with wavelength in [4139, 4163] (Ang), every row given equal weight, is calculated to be 24.3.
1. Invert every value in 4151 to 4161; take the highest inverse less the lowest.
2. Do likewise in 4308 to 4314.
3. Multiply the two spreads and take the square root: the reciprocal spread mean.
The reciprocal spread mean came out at 0.0159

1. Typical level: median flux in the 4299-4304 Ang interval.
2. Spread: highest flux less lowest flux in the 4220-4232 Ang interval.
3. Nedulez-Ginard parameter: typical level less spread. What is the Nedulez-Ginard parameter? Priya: -5.4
